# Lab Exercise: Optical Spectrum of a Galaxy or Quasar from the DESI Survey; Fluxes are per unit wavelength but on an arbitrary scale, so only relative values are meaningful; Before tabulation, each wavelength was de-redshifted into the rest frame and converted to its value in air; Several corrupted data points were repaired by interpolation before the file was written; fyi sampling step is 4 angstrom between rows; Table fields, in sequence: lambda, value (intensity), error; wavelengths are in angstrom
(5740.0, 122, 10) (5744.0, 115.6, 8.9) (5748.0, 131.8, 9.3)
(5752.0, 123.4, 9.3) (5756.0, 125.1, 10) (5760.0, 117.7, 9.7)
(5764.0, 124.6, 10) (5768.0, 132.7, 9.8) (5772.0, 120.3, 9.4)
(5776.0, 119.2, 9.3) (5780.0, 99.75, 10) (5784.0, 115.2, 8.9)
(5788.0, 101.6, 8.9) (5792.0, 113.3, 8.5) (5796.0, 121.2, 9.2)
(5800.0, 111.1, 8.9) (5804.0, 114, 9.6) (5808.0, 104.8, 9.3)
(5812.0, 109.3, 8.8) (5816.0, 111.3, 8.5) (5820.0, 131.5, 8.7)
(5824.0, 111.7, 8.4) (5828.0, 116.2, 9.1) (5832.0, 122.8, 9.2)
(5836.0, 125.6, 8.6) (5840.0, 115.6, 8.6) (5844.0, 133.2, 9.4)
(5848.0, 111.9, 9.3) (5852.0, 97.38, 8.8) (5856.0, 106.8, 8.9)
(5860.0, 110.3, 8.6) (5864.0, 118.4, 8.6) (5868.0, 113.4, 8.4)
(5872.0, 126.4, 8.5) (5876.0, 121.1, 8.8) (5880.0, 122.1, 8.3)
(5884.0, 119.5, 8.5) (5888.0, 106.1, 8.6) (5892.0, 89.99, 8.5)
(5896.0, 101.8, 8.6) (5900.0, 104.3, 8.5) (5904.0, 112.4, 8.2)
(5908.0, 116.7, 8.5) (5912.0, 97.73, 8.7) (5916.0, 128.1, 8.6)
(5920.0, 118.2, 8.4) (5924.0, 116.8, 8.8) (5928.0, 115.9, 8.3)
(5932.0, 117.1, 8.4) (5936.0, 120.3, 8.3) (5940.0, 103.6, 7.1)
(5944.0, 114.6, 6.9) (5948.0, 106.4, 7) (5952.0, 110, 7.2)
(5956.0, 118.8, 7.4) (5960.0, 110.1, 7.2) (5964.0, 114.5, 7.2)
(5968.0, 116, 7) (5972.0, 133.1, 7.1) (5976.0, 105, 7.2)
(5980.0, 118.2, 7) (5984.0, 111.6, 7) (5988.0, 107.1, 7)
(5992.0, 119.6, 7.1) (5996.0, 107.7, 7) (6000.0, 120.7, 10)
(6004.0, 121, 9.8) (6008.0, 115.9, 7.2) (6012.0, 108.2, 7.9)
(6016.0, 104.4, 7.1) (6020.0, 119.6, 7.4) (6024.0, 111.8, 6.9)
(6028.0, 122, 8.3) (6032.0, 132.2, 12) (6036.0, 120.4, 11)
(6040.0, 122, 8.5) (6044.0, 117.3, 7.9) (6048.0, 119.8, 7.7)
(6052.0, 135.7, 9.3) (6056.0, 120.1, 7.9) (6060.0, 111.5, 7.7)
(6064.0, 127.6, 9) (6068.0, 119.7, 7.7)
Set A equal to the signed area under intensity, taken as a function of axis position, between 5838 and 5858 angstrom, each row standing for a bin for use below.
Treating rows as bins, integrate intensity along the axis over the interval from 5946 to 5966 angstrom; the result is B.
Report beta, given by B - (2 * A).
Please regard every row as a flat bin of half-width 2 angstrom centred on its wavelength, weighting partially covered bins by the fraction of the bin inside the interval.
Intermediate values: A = 2260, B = 2239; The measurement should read -2280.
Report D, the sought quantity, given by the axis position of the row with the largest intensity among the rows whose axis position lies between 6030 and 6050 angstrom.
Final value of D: 6032.0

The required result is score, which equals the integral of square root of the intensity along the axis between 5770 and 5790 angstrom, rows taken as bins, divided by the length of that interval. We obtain 10.5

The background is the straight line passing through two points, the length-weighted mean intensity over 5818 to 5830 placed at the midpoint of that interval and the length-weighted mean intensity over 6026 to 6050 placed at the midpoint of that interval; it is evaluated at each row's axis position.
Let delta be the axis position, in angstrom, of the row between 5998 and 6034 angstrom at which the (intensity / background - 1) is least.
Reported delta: 6016.0 angstrom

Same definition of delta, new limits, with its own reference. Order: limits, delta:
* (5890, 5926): 5892.0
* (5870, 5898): 5892.0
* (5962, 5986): 5976.0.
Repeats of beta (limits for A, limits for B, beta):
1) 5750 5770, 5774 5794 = -2792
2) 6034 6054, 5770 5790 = -2697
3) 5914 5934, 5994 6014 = -2475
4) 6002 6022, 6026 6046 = -2097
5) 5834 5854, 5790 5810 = -2412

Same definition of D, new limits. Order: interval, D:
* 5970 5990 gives 5972.0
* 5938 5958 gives 5956.0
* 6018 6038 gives 6032.0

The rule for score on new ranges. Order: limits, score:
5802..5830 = 10.7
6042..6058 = 11.1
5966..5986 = 10.8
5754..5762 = 11.0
